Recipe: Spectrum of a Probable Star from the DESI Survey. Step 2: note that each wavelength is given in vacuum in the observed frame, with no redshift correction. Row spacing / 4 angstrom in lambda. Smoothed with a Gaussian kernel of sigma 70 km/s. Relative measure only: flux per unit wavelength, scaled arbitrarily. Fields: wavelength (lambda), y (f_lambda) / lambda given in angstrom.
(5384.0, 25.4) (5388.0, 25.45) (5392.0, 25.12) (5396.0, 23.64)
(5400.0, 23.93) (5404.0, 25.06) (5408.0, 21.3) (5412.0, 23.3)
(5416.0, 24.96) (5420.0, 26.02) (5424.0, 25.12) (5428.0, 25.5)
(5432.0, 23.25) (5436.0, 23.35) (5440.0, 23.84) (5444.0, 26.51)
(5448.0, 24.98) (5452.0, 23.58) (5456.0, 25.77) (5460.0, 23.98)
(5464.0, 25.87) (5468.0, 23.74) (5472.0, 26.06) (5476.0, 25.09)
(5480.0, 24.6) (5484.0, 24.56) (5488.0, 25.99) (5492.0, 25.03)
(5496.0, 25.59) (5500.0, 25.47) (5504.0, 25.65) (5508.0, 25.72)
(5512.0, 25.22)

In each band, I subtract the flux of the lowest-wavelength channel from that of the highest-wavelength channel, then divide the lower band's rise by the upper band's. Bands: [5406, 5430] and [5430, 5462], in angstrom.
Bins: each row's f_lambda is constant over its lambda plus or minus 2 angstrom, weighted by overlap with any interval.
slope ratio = 5.8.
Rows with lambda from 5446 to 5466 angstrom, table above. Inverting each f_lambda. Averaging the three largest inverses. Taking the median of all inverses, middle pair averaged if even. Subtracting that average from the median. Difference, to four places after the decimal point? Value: -0.0013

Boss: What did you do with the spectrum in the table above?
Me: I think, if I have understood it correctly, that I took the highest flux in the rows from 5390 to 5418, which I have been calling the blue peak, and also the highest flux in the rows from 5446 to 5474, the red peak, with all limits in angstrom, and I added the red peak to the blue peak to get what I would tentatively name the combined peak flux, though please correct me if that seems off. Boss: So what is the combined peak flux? 51.2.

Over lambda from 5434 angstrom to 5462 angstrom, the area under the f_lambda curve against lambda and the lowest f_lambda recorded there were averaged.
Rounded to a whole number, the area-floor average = 356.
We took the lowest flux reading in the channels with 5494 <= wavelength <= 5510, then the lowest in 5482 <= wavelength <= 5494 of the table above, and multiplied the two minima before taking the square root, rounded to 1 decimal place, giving 25.0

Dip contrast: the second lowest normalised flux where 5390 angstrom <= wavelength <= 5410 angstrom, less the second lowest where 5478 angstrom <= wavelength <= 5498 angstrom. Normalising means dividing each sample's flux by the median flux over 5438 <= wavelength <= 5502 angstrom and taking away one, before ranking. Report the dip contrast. -0.0383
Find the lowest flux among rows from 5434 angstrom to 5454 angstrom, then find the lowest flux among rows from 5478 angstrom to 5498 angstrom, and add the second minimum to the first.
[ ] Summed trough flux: 47.9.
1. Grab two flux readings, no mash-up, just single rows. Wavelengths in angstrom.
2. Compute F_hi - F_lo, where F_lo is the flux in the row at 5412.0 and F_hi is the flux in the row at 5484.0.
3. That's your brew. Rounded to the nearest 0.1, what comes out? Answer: 1.3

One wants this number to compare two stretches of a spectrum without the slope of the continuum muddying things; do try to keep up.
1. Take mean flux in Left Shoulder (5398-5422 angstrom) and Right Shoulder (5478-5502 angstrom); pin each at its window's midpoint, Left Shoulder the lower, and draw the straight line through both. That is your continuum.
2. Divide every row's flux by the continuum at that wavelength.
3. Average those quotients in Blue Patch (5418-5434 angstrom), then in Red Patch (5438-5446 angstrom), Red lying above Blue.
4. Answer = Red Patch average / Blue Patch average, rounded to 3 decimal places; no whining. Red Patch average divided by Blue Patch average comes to 0.999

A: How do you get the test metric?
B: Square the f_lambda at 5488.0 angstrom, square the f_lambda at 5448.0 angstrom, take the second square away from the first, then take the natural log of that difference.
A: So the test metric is 3.94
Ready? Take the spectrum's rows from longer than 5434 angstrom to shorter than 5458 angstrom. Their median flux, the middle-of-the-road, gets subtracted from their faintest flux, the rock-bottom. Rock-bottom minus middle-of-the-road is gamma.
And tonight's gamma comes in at -1.1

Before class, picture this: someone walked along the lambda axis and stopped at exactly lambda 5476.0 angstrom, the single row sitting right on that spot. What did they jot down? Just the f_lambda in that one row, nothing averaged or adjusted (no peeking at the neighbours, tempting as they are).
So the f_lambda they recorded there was 25.09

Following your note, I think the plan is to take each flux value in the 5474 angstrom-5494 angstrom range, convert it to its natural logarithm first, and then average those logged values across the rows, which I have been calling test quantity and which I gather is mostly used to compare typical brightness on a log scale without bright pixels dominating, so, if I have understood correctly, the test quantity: 3.22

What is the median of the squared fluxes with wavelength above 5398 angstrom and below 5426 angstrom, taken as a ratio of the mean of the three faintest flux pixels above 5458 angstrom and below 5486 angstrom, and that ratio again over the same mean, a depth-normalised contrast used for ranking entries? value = 1.07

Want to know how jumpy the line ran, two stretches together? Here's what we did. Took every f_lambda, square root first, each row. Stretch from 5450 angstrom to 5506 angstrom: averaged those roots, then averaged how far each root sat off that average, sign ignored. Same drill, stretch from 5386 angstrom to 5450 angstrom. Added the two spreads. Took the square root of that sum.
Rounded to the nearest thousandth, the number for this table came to 0.424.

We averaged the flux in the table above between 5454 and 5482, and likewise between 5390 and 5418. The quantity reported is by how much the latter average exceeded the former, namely -1.1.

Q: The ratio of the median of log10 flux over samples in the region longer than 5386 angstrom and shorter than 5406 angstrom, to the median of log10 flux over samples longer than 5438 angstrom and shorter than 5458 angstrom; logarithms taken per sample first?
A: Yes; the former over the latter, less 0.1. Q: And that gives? 0.901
